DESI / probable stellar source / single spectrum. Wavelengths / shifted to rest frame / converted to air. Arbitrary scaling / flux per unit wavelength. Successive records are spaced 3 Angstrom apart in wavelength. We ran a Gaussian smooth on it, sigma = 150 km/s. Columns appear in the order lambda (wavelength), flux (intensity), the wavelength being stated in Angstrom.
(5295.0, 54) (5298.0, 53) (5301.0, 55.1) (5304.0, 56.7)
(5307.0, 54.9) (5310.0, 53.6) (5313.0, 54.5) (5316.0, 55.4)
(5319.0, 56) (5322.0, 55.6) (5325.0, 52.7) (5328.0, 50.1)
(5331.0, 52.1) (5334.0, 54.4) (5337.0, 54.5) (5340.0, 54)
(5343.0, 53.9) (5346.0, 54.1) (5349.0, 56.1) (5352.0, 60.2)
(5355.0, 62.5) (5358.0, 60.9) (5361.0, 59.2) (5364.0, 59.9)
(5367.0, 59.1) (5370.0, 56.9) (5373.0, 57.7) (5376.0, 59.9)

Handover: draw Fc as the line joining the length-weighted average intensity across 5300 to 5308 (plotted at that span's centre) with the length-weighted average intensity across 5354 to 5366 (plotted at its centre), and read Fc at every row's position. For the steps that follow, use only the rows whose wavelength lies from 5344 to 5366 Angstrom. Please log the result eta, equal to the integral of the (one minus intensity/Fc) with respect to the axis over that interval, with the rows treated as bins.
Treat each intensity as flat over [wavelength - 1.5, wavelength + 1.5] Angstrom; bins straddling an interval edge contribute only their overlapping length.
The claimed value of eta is 0.4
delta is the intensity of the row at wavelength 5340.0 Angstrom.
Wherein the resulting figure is 54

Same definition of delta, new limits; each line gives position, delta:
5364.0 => 59.9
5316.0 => 55.4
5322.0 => 55.6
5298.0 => 53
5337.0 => 54.5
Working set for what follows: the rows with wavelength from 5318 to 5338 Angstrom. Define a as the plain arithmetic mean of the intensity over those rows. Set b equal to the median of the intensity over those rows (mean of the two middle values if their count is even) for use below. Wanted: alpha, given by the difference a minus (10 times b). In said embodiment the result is -490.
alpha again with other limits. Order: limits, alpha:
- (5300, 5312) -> -495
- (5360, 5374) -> -532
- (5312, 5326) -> -499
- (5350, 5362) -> -545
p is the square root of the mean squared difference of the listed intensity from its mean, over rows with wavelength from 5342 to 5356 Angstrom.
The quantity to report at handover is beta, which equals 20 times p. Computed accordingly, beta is 69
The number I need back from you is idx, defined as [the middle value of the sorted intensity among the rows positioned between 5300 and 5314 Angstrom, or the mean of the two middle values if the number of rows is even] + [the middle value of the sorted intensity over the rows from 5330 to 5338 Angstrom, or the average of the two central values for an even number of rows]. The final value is 109.3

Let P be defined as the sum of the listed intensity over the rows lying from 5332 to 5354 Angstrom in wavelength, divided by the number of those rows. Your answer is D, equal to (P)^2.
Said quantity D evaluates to 3060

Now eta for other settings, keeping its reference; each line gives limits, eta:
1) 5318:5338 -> 1.4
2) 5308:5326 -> 0.7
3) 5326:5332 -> 0.7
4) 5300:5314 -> 0.2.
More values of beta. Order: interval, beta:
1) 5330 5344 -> 17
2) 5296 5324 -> 22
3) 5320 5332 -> 39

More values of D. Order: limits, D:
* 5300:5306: 3125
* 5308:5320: 3011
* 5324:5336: 2738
